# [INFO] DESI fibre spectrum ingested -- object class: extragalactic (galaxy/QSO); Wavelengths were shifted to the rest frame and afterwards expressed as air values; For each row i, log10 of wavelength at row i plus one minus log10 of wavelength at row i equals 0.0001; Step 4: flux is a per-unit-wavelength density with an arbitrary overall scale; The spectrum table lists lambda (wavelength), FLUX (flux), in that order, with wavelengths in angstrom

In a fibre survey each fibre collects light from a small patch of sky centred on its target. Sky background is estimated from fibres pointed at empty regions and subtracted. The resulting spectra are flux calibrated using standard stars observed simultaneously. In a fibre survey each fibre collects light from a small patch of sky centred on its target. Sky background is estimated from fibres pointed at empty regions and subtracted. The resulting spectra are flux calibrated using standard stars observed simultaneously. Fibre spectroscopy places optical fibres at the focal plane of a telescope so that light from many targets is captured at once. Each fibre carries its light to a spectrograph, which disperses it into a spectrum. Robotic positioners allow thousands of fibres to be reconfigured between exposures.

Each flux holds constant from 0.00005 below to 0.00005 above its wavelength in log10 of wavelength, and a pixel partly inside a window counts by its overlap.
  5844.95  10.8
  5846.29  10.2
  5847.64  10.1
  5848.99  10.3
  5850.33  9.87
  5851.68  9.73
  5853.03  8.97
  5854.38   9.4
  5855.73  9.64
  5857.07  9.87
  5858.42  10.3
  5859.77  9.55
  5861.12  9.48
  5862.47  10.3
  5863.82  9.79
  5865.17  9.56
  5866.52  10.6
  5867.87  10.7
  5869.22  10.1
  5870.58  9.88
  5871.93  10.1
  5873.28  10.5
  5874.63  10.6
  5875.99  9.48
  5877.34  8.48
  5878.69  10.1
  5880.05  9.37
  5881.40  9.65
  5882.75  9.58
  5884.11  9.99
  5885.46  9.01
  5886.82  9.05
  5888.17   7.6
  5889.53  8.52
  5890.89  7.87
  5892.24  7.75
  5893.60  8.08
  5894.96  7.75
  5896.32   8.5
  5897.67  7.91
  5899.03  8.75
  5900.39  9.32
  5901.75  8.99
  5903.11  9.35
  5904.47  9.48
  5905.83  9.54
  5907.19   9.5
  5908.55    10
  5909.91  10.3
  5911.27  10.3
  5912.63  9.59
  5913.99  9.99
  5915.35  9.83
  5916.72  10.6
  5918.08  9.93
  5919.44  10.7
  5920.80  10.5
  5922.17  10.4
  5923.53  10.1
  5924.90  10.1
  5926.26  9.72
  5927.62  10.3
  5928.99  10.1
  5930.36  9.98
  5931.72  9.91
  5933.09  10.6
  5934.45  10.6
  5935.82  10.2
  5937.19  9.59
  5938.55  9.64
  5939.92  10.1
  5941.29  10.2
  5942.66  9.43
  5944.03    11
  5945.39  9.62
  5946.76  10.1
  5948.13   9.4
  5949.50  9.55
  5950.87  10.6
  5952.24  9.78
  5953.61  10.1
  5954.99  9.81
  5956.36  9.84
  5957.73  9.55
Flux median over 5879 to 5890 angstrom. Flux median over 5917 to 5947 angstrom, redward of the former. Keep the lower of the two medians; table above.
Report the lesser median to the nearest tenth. 9.2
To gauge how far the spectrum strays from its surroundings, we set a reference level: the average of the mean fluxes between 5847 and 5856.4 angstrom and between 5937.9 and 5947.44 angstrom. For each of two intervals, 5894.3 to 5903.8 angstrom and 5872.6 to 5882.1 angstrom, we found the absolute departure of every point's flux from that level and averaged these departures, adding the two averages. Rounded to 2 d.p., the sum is 1.79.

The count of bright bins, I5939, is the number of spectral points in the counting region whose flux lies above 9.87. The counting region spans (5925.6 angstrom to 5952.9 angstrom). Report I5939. 12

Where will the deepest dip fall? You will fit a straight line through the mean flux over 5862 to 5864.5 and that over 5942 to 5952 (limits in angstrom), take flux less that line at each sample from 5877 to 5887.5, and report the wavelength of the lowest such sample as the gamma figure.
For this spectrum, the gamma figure 5877.34 angstrom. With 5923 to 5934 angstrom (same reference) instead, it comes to 5926.26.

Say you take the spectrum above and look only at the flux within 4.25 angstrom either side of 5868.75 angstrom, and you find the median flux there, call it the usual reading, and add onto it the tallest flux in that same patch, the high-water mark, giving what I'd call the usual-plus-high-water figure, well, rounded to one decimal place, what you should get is 20.8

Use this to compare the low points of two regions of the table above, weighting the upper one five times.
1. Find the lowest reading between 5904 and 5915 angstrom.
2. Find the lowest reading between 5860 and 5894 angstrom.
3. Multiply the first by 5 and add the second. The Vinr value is 55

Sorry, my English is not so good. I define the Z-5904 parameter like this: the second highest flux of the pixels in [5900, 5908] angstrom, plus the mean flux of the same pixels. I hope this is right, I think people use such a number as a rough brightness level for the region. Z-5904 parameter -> 18.9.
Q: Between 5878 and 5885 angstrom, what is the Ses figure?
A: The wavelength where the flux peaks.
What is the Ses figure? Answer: 5878.69 angstrom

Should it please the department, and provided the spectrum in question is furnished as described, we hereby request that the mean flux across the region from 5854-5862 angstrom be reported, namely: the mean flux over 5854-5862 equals 9.7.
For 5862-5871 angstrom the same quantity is 10.1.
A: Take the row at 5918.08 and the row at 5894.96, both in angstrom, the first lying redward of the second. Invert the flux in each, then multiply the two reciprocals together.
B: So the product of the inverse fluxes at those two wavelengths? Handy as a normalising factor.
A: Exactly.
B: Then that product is 0.0130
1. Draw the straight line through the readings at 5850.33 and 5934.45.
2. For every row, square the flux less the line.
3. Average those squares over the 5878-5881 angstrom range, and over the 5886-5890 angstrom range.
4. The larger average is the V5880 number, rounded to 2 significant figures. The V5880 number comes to 3.6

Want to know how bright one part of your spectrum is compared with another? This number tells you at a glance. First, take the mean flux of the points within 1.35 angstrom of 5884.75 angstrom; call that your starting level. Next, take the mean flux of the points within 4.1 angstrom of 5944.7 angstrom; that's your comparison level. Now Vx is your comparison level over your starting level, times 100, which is 105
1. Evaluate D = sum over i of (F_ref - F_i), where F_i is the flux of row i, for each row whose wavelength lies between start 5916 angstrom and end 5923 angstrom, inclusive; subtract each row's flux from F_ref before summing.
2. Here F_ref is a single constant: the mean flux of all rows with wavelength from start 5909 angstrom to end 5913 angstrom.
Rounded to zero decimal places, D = -2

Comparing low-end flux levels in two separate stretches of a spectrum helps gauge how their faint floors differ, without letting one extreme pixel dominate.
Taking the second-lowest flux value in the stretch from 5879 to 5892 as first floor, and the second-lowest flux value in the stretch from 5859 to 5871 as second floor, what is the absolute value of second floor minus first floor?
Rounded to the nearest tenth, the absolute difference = 1.7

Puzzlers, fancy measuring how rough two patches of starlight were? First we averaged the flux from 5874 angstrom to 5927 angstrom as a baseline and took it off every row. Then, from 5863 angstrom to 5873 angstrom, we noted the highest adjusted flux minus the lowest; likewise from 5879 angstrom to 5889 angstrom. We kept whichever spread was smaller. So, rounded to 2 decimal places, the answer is 1.14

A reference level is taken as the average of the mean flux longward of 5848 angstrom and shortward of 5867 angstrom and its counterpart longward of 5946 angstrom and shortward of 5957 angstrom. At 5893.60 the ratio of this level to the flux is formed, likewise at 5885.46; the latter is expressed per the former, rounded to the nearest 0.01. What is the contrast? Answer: 0.90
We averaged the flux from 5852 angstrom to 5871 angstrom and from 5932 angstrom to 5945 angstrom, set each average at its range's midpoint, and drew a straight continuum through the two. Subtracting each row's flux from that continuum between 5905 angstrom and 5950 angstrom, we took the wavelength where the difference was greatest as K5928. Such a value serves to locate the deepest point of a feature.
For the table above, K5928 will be 5948.13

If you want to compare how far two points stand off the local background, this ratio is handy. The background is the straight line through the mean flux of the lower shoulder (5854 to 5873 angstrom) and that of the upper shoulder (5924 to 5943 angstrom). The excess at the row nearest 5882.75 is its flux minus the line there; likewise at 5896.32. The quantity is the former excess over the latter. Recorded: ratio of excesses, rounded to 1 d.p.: 0.3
